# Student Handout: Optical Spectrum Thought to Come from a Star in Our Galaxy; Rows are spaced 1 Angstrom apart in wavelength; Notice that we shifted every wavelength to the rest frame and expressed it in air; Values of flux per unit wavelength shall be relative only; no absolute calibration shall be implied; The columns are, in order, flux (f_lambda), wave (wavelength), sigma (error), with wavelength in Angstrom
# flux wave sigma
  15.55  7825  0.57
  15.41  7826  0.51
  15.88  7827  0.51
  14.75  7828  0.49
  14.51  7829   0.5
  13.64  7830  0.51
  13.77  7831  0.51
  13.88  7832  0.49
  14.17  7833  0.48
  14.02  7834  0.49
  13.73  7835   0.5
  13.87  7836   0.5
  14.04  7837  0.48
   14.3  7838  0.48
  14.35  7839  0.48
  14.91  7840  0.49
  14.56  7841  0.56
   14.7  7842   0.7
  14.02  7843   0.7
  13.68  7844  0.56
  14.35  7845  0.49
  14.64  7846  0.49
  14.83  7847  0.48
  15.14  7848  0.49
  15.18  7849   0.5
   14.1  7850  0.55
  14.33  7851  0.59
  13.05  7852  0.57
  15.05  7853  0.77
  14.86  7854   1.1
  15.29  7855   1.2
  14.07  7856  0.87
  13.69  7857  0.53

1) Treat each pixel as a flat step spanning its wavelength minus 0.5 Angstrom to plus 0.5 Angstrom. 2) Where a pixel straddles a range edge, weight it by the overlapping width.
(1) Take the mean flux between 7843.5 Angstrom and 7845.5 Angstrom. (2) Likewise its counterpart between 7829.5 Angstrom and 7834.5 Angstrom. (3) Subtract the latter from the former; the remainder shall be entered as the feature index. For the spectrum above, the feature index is 0.12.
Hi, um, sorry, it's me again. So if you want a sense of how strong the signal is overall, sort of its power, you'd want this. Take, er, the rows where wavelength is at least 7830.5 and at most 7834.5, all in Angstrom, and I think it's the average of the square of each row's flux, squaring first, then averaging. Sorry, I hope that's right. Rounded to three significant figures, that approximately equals 195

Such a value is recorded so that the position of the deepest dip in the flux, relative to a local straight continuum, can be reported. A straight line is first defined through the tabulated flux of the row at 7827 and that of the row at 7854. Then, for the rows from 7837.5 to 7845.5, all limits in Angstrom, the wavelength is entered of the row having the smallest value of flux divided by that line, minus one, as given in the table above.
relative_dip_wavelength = 7844 Angstrom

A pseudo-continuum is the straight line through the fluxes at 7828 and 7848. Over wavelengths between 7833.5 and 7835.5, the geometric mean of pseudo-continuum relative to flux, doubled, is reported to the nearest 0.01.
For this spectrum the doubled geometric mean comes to 2.14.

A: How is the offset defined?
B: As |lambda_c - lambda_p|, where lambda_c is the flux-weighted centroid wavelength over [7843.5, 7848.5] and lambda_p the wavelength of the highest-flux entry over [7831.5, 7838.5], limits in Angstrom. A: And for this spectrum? 8.0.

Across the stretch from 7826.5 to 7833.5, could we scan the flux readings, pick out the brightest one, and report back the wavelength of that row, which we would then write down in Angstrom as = 7827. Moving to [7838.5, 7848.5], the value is 7848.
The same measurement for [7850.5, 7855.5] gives 7855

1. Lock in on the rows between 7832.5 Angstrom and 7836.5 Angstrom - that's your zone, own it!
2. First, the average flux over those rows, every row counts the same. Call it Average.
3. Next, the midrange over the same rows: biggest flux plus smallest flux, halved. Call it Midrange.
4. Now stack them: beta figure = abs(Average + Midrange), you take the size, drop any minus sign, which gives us 27.9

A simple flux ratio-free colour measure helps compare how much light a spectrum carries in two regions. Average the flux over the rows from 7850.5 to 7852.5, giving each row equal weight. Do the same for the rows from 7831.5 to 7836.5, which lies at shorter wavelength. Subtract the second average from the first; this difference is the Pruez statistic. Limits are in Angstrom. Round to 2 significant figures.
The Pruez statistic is -0.24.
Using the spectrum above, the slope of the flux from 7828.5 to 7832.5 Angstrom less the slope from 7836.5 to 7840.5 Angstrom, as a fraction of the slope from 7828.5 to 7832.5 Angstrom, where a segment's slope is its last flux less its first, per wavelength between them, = 2.4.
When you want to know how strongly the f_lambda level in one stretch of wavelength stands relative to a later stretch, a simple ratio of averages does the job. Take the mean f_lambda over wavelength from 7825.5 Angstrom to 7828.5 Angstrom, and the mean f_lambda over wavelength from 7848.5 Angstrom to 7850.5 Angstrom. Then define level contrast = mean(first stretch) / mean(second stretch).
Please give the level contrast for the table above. 1.05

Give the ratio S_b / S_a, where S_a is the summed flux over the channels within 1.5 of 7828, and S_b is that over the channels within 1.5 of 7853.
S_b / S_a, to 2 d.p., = 0.95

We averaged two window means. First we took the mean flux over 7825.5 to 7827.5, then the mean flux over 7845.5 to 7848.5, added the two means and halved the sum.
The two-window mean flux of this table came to 15.3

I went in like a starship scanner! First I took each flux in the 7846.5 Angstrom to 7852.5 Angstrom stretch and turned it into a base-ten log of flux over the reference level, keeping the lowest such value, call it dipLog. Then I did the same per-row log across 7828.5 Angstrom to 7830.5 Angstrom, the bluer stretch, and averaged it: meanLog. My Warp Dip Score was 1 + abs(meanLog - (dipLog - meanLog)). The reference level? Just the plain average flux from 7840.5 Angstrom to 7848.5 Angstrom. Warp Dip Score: 1.02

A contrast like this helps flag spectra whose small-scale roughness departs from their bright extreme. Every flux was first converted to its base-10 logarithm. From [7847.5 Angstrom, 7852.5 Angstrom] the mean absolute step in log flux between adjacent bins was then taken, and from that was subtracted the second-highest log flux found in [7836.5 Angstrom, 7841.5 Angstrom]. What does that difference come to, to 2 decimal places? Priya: -1.14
